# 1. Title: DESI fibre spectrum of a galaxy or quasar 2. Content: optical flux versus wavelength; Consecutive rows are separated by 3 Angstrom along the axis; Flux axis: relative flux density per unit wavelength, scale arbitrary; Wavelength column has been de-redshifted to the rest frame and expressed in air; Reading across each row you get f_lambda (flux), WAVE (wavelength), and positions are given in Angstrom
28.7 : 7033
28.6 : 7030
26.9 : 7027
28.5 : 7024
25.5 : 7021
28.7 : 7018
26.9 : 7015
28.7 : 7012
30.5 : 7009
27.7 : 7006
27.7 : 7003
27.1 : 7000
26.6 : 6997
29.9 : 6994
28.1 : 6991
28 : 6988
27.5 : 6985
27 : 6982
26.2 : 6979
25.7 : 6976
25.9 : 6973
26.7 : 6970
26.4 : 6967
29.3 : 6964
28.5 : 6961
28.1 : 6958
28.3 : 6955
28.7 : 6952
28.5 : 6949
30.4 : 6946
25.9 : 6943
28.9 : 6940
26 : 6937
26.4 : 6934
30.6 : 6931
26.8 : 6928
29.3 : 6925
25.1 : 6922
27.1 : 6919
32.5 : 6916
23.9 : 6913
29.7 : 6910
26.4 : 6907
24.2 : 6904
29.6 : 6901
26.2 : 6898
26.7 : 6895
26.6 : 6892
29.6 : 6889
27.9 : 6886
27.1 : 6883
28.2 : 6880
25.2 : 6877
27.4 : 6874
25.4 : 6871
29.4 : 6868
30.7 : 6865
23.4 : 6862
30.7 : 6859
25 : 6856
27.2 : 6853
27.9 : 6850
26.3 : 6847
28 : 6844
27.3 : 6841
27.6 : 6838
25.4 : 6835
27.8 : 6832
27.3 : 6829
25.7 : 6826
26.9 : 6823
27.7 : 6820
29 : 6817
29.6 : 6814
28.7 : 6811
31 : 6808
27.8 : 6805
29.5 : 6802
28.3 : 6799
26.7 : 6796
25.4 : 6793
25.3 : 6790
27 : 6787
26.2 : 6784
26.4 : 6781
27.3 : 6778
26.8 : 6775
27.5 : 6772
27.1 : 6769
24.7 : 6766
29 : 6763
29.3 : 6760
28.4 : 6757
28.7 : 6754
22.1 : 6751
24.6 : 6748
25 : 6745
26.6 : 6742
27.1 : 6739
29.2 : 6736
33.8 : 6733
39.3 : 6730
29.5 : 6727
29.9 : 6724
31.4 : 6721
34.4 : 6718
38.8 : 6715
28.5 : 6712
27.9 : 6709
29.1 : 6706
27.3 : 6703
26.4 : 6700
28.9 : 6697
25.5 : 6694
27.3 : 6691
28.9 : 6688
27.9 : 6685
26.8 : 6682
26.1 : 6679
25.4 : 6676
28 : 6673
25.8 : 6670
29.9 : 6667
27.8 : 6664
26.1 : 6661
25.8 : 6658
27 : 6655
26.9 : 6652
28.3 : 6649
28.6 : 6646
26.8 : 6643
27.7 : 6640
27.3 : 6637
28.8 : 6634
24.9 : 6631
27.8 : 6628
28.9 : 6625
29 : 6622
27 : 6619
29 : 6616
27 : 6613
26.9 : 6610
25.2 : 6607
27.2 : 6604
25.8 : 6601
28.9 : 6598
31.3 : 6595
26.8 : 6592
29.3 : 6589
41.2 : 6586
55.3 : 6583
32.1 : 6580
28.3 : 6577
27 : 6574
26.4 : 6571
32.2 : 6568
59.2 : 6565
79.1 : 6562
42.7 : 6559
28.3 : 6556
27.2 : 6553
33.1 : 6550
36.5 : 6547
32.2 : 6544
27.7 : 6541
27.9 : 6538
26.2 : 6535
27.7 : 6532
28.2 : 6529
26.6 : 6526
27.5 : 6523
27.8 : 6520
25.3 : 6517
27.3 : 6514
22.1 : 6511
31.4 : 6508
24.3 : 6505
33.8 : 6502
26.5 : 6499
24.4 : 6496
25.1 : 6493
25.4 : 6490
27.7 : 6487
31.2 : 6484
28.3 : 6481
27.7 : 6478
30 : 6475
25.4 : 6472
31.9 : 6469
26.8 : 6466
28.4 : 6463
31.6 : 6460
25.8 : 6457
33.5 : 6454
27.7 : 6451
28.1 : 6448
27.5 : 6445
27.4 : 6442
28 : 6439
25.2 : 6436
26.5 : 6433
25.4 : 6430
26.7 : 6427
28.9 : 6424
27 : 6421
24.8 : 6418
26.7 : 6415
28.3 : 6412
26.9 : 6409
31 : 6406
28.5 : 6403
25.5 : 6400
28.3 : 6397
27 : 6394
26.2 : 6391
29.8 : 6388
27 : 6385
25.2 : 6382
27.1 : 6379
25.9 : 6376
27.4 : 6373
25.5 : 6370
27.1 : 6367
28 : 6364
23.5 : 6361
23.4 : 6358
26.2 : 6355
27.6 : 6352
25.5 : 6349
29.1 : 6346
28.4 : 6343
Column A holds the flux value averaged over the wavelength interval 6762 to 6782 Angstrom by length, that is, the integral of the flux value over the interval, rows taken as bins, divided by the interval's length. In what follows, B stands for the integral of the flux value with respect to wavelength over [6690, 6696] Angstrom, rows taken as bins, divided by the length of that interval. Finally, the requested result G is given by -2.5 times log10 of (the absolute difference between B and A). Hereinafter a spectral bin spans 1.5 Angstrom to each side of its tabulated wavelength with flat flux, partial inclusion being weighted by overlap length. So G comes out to 1.0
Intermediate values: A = 26.9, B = 26.5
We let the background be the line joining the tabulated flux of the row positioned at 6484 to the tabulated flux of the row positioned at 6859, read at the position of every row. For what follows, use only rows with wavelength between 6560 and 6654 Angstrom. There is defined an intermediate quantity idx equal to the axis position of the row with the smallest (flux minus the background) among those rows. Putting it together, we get 6631 Angstrom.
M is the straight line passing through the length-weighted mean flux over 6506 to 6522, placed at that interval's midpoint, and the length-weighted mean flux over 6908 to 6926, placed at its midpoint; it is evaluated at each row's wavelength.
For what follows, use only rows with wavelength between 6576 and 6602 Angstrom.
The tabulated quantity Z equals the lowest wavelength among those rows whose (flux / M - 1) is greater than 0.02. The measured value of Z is 6577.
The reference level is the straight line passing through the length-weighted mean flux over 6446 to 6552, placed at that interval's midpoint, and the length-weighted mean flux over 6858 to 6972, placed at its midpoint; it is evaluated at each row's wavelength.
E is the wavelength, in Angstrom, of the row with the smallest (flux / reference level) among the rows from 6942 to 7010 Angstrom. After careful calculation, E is 6976 Angstrom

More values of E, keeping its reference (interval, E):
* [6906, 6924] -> 6913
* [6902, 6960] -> 6913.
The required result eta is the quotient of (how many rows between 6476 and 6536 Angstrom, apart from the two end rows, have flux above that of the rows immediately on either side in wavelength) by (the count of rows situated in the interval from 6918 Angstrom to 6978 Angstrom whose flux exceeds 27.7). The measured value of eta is 0.6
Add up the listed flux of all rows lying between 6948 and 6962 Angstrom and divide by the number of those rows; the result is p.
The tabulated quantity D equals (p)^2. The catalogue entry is 808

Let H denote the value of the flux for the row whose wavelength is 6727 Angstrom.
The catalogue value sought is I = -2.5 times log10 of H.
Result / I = -3.67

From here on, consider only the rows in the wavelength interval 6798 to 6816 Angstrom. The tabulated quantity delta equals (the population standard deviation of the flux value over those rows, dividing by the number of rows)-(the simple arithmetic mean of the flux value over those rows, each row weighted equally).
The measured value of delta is -28.1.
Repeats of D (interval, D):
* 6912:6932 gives 778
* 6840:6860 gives 755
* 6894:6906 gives 712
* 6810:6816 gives 850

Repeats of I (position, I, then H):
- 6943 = -3.53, 25.9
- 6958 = -3.62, 28.1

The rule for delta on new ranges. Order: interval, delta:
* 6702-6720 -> -26.8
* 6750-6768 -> -24.3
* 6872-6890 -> -26.2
